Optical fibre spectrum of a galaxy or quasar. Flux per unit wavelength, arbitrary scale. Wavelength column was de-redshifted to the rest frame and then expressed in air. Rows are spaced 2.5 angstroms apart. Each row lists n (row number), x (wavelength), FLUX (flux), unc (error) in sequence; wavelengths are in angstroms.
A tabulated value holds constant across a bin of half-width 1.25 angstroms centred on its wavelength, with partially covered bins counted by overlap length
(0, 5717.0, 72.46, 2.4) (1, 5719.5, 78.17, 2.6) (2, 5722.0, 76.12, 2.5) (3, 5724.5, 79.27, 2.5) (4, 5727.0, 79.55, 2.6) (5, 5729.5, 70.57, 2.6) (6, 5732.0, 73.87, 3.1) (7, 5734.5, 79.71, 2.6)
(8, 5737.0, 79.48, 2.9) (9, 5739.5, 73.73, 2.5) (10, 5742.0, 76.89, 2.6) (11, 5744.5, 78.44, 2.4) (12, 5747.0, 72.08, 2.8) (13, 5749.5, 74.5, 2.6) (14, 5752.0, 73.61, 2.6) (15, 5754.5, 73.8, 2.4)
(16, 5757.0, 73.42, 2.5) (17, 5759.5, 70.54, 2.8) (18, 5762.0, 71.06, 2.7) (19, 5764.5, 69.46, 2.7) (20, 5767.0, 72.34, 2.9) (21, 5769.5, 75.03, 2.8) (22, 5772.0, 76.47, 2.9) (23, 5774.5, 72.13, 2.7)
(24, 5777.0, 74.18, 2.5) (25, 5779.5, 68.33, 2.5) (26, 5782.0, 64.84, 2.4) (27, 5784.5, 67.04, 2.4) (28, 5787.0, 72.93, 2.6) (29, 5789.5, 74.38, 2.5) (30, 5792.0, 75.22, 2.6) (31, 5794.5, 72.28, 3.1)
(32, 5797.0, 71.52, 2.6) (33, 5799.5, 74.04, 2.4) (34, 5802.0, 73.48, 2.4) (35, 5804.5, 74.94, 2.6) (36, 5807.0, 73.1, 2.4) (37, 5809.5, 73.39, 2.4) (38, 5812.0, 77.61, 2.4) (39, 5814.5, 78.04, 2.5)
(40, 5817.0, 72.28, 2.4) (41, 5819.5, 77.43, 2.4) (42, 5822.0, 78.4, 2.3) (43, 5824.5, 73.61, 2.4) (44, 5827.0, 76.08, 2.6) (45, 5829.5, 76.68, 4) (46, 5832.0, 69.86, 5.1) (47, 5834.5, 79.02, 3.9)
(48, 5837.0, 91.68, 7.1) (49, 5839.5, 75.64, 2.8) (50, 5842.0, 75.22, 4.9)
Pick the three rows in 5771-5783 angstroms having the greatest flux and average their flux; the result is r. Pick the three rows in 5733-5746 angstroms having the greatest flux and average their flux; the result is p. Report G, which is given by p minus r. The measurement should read 5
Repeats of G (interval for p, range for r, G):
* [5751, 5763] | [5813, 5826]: -4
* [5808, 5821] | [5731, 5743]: -1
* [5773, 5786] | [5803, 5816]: -5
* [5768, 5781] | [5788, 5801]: 1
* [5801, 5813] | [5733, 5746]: -4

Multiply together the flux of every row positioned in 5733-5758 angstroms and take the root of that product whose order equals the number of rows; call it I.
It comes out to 75.5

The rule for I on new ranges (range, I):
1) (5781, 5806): 72.0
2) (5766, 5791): 71.7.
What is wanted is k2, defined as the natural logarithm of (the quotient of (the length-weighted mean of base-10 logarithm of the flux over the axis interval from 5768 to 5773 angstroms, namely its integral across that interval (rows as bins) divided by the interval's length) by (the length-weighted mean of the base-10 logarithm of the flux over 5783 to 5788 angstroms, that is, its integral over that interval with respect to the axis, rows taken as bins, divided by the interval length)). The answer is 0.019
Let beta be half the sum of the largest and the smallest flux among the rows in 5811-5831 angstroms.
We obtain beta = 75.3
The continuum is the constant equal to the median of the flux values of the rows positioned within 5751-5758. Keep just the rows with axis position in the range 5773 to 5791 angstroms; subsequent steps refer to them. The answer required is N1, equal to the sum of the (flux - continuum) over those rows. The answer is -21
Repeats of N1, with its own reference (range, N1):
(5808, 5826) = 15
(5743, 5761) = 1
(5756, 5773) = -7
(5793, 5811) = -3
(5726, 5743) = 19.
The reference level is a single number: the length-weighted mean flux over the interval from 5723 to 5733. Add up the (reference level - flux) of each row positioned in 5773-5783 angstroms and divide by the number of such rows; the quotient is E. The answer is 6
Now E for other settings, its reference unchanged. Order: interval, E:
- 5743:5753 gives 1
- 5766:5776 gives 2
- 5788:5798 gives 3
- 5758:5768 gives 5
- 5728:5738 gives 0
